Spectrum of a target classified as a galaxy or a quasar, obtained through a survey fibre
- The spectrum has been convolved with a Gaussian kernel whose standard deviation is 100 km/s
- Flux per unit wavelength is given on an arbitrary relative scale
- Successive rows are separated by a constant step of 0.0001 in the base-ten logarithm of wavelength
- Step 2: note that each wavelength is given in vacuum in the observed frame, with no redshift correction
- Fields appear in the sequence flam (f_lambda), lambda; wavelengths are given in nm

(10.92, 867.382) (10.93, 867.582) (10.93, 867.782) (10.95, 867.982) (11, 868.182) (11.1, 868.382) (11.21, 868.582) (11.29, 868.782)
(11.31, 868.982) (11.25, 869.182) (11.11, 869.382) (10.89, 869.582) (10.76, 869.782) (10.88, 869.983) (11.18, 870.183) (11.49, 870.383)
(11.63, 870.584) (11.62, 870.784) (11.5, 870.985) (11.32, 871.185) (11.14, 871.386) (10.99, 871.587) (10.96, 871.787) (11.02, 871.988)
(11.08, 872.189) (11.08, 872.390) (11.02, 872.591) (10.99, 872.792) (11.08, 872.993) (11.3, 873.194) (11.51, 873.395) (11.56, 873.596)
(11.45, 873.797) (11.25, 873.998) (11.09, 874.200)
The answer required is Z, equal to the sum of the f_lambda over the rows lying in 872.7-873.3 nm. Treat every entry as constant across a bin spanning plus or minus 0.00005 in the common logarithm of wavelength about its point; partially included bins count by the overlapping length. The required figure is 33.4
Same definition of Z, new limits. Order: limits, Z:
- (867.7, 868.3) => 32.9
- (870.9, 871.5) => 34.0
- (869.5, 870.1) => 32.5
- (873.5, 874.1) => 34.3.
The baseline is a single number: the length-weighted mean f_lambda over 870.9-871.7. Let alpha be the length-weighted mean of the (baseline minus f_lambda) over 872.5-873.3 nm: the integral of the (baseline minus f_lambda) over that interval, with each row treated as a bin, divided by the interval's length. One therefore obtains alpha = 0.13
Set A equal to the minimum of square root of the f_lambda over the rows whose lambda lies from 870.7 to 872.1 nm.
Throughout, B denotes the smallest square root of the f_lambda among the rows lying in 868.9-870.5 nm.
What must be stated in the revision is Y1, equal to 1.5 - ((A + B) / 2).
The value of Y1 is -1.795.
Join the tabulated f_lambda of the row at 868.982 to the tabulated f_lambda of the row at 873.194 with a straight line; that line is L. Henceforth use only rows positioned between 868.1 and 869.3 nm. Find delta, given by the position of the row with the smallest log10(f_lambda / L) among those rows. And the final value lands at 868.182 nm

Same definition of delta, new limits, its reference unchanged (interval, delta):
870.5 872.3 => 871.787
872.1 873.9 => 872.792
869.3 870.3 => 869.782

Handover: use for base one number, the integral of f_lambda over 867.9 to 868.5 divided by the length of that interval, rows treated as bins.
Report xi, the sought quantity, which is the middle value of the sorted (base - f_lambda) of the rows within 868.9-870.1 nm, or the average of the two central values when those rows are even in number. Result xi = 0.0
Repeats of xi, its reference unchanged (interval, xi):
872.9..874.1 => -0.4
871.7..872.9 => 0.0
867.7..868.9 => 0.0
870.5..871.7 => -0.4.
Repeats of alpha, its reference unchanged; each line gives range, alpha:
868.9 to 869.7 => 0.11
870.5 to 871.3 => -0.27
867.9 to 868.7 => 0.16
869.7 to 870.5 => 0.14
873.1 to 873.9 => -0.22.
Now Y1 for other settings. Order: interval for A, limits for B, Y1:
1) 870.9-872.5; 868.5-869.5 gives -1.822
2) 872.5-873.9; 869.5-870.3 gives -1.798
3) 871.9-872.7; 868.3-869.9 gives -1.800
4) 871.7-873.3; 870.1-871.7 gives -1.813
